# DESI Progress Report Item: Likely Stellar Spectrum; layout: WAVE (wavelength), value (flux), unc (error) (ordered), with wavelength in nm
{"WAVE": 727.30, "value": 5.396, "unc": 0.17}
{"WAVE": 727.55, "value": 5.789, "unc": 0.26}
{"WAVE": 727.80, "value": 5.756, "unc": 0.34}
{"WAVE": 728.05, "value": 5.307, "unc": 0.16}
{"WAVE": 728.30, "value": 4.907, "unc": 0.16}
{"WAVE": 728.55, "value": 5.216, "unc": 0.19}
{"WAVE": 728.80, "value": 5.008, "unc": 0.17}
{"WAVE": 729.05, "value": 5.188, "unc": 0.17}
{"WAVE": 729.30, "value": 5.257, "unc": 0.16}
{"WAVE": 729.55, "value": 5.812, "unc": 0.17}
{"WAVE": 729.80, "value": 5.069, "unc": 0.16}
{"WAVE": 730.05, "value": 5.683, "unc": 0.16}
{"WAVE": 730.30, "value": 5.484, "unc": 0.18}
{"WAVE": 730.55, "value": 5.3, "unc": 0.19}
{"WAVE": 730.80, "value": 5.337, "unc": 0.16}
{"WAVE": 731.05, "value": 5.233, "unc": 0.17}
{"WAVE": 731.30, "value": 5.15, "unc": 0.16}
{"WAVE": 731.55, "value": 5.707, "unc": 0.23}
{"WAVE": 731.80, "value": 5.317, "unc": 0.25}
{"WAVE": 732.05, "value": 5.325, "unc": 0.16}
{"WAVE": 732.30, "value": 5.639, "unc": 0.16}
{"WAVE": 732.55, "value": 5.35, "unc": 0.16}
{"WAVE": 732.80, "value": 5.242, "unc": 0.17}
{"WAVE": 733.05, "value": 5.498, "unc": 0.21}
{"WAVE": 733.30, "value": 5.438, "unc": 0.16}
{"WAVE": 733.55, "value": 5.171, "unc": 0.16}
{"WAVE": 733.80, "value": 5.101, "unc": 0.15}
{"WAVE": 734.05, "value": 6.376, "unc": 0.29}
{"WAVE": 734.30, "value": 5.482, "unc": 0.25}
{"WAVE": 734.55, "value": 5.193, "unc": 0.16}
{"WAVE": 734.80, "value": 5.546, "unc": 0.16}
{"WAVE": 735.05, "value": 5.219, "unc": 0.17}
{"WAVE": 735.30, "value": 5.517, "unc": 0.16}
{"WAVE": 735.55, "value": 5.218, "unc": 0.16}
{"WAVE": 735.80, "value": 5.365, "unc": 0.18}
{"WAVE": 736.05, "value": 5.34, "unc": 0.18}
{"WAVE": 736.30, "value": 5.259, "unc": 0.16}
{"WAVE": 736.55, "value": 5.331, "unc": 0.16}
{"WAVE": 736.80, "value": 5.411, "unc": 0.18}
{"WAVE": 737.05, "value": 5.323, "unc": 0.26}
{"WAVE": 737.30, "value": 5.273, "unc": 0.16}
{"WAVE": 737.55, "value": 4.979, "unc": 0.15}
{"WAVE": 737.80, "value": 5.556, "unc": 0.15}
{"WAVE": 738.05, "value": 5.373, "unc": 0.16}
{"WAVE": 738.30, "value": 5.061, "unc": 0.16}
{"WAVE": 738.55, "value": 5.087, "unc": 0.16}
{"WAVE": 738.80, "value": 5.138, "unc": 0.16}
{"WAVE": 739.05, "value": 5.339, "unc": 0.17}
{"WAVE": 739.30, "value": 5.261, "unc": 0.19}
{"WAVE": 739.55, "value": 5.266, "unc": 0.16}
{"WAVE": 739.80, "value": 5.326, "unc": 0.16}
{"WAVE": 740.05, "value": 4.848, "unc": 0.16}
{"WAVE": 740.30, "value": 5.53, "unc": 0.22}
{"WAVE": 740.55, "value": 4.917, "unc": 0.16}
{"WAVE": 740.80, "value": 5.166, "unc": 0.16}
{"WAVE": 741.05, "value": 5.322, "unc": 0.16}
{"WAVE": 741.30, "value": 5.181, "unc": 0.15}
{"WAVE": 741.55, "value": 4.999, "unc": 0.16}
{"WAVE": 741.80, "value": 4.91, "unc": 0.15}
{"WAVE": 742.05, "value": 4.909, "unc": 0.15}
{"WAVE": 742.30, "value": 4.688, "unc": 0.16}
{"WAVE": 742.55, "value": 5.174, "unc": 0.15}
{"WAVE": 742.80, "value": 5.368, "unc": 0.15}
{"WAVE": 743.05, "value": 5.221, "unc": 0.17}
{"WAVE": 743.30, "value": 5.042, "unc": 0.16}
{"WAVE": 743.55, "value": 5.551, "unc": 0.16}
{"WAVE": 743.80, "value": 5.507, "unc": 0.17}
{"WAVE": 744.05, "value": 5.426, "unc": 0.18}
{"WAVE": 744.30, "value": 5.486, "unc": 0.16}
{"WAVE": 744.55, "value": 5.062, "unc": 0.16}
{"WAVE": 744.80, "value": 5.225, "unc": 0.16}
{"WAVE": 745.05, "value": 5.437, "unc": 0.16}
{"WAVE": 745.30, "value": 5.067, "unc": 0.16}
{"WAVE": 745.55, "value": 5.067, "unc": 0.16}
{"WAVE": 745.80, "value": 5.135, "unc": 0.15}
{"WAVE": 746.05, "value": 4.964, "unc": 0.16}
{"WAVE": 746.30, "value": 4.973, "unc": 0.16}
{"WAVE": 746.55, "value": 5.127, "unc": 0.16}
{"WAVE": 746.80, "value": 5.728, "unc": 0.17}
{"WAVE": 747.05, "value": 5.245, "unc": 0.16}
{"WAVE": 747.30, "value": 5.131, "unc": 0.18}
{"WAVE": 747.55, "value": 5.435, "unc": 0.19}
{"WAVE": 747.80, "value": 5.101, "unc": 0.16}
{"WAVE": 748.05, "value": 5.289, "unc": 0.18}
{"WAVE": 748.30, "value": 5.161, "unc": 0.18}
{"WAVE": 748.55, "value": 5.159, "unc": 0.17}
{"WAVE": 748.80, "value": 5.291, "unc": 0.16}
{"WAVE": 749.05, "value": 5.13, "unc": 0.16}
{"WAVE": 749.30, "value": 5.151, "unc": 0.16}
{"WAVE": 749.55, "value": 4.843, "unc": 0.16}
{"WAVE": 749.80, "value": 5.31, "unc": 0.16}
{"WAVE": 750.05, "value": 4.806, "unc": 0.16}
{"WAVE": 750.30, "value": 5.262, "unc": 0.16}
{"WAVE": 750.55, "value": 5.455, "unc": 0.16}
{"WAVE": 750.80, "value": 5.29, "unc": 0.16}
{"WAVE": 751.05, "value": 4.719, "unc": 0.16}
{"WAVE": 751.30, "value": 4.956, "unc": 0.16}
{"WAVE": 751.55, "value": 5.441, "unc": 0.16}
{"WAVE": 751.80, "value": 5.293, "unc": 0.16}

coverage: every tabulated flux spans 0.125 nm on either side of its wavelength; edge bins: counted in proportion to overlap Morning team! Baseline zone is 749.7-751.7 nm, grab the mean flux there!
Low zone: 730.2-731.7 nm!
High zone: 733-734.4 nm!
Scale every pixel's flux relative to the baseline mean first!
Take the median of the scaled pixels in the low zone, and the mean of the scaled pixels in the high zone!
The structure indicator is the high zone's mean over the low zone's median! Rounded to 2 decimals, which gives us 1.04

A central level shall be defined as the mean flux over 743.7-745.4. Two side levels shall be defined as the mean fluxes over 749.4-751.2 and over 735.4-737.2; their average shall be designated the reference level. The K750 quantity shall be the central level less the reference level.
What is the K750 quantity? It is 0.11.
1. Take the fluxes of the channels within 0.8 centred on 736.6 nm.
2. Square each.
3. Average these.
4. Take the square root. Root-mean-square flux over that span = 5.33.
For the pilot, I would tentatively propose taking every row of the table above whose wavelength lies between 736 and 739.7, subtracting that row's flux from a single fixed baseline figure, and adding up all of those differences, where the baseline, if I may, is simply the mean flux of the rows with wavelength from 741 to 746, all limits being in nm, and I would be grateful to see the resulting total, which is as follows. -1.2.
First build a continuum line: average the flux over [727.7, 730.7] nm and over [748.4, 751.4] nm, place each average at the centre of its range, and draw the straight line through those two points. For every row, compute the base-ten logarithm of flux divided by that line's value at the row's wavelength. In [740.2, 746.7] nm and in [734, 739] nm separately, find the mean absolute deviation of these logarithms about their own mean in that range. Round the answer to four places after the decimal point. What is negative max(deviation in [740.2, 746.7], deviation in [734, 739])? -0.0150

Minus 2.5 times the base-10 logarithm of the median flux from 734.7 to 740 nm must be -1.82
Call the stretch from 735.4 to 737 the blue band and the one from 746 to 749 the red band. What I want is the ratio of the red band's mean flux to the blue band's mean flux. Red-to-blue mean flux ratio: 0.981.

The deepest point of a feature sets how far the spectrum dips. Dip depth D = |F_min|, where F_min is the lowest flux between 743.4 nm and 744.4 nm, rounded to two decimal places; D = 5.43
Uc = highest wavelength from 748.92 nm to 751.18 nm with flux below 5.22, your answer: 751.05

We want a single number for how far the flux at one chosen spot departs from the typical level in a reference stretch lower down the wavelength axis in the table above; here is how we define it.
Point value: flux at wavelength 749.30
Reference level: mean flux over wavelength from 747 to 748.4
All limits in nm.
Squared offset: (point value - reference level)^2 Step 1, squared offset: 0.006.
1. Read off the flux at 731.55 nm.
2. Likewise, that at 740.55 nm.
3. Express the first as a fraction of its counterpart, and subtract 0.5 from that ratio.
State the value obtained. 0.66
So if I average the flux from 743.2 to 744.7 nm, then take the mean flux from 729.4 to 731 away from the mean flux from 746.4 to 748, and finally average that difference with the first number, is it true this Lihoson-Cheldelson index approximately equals 2.60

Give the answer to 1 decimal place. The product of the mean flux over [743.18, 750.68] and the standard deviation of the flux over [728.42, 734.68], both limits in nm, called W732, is 1.5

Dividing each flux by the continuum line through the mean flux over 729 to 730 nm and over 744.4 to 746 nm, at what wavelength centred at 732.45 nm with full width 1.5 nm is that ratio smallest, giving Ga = 732.80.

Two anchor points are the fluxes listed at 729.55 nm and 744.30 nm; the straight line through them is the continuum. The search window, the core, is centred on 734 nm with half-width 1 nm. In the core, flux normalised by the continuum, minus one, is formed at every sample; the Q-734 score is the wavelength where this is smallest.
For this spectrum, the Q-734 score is 733.80 nm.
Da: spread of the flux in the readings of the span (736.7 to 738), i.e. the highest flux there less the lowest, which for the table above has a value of 0.58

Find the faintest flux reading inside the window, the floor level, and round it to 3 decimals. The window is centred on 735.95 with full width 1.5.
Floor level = 5.218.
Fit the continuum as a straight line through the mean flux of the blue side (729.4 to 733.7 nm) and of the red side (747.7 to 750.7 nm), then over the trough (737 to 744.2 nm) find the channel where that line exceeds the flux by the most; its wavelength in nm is 742.30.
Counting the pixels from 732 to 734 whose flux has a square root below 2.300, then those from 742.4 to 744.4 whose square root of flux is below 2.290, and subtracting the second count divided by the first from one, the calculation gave 0.0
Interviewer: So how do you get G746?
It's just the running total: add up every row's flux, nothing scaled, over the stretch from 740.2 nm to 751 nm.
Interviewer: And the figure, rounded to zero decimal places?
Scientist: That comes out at 223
